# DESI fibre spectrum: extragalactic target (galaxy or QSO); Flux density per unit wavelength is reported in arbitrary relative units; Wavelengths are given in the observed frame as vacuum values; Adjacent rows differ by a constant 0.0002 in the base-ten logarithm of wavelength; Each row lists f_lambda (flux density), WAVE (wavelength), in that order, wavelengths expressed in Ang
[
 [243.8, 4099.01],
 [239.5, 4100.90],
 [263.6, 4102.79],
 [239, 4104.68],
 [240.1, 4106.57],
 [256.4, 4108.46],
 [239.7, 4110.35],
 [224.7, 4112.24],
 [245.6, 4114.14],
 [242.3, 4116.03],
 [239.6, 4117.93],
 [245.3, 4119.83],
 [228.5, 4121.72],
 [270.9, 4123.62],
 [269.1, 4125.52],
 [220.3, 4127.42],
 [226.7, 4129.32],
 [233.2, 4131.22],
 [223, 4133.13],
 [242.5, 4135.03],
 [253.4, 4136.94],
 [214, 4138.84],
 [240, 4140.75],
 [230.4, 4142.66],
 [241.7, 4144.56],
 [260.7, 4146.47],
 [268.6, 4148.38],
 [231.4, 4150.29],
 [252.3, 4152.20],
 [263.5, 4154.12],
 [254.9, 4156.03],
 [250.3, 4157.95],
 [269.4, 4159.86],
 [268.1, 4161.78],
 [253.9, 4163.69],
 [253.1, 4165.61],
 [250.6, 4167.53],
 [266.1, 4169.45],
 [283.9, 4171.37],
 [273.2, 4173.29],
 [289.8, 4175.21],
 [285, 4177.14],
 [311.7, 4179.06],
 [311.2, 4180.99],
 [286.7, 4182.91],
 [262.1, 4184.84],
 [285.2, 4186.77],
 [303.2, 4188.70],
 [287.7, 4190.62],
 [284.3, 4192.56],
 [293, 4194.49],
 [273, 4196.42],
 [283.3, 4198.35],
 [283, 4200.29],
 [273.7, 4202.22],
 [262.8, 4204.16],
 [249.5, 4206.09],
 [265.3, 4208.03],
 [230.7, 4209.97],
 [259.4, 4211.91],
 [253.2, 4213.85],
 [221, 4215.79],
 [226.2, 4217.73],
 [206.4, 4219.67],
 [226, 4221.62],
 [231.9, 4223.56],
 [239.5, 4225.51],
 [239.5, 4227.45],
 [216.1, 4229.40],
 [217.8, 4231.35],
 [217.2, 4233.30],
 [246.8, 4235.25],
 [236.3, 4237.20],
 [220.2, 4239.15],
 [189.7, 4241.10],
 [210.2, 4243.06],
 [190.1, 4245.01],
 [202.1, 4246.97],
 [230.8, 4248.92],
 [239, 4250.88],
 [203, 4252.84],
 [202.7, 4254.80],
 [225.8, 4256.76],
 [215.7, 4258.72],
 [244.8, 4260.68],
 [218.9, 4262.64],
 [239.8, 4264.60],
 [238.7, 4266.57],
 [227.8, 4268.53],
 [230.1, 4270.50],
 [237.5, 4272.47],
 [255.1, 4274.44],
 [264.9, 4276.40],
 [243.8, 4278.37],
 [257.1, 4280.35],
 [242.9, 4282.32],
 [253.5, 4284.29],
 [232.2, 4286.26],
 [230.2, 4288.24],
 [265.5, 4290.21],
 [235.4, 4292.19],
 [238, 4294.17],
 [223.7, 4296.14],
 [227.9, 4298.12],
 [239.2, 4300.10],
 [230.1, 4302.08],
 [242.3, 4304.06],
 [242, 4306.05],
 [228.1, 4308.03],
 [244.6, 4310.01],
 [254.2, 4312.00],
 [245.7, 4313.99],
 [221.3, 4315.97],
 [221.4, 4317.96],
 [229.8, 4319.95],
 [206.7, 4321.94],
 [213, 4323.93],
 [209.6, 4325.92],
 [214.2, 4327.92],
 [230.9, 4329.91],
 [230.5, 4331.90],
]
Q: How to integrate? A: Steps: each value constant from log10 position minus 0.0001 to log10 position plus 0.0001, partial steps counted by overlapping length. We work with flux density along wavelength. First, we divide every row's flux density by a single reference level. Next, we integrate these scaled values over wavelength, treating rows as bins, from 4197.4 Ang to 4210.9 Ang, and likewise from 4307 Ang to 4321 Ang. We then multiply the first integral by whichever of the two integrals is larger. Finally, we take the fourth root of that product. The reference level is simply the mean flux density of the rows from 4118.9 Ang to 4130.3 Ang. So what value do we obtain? 3.83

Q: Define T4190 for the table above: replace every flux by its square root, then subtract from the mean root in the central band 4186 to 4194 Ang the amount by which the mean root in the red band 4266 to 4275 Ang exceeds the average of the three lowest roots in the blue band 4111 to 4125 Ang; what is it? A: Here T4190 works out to 16.8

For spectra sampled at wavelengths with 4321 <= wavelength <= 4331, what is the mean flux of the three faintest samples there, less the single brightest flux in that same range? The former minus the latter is -21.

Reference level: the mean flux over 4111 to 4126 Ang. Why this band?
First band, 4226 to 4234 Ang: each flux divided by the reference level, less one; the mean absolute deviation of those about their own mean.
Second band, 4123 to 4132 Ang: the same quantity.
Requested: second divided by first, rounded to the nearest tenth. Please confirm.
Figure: 2.5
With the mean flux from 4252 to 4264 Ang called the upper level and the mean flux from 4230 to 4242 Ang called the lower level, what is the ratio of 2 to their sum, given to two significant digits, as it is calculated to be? 0.0045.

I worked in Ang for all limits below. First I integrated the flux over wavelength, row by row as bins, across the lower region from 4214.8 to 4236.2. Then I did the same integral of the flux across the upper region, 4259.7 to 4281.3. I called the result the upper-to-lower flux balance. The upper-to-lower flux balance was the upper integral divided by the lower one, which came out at 1.08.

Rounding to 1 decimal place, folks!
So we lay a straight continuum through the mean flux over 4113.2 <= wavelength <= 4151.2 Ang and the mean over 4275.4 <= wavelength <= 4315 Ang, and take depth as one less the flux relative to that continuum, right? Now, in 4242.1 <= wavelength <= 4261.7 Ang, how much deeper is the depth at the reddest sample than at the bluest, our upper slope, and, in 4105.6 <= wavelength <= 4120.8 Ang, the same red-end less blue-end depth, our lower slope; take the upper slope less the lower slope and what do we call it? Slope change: -0.1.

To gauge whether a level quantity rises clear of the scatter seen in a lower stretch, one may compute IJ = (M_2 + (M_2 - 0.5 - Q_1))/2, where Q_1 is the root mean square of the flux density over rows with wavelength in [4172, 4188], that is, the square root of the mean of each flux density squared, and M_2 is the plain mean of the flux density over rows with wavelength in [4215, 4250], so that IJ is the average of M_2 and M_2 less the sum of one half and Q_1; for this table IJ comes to 76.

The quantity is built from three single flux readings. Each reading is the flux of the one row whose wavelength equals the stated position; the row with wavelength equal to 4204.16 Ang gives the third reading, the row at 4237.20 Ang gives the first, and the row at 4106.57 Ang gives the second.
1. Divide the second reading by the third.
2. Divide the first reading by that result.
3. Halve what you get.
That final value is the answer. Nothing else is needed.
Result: 129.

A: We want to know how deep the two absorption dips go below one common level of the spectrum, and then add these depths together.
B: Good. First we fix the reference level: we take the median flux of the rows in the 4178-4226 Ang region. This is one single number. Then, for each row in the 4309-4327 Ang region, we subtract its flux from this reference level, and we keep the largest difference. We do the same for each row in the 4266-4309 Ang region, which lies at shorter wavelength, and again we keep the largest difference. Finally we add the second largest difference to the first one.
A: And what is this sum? 100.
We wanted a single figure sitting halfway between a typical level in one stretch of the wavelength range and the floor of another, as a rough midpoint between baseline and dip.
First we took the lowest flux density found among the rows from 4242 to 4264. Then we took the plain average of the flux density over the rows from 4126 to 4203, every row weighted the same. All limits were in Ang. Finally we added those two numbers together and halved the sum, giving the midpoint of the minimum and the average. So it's 227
